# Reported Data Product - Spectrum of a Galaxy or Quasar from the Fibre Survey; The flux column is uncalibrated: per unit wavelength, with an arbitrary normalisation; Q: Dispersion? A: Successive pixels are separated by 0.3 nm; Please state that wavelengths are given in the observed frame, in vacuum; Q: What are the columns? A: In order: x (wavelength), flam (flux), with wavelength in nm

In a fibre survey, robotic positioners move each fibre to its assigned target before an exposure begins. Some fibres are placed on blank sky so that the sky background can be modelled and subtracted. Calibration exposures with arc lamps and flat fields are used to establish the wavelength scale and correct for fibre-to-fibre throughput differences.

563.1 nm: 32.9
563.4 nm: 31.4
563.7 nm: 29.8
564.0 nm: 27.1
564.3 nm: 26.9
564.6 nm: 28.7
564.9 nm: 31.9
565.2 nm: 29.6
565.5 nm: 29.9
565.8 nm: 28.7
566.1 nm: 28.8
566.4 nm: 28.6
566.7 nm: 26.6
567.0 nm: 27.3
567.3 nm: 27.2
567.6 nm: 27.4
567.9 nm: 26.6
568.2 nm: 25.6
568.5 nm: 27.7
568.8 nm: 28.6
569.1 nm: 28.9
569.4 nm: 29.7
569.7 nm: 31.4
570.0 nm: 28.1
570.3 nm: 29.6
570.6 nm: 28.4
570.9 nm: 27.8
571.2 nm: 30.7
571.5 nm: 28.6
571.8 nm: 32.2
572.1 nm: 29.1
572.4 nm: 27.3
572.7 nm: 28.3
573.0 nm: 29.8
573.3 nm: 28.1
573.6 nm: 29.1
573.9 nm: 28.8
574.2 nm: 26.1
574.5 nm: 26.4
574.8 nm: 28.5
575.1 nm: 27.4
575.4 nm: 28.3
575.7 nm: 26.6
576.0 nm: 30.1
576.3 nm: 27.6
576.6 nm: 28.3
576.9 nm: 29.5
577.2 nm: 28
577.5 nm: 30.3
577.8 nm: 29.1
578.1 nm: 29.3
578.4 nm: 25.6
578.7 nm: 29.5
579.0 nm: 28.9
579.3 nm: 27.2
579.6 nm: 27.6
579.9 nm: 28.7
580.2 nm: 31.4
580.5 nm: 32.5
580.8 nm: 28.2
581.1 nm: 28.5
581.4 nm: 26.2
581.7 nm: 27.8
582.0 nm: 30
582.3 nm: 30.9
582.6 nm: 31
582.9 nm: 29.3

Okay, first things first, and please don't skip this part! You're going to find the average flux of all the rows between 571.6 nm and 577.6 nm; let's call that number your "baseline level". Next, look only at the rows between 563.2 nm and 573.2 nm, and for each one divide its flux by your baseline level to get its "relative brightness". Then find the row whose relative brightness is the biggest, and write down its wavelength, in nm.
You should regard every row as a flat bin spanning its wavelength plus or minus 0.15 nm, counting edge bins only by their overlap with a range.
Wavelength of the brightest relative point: 571.8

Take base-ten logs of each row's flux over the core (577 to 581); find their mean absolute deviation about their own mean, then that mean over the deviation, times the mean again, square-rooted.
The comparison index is 10.5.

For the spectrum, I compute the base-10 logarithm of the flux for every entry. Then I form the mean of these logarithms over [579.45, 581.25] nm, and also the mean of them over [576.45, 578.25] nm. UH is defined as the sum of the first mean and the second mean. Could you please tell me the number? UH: 2.93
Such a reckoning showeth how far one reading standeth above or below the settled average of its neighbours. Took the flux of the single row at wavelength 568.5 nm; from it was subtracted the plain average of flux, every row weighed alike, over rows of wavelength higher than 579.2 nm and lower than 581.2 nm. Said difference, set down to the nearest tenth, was -1.5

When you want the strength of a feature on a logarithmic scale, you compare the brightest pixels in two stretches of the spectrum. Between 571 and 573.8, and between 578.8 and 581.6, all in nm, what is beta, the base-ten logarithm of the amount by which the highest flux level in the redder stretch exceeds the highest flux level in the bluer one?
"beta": -0.5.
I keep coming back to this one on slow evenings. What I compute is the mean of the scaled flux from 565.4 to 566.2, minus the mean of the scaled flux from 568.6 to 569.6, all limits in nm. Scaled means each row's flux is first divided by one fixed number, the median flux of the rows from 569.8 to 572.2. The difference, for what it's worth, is 0.00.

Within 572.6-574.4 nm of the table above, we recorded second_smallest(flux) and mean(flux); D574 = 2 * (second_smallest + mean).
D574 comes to 113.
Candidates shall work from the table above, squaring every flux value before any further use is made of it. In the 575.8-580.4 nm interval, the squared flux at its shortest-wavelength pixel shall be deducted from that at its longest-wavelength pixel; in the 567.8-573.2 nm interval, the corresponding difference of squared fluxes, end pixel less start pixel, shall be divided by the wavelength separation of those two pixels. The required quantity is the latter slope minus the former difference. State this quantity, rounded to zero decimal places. -45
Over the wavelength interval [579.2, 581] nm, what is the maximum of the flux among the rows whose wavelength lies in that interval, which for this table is 32.5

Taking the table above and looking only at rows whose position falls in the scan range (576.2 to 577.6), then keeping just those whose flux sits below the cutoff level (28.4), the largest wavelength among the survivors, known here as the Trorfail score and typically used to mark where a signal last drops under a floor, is 577.2 nm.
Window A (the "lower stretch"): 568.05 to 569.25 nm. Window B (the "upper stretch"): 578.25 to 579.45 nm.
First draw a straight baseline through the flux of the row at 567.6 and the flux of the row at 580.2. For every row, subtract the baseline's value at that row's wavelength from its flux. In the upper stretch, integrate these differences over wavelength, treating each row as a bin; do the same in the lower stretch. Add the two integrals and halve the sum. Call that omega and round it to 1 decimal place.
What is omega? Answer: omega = -1.9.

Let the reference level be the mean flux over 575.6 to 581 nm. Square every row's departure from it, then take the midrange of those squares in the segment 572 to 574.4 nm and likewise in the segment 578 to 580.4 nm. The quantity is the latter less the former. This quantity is 1.5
